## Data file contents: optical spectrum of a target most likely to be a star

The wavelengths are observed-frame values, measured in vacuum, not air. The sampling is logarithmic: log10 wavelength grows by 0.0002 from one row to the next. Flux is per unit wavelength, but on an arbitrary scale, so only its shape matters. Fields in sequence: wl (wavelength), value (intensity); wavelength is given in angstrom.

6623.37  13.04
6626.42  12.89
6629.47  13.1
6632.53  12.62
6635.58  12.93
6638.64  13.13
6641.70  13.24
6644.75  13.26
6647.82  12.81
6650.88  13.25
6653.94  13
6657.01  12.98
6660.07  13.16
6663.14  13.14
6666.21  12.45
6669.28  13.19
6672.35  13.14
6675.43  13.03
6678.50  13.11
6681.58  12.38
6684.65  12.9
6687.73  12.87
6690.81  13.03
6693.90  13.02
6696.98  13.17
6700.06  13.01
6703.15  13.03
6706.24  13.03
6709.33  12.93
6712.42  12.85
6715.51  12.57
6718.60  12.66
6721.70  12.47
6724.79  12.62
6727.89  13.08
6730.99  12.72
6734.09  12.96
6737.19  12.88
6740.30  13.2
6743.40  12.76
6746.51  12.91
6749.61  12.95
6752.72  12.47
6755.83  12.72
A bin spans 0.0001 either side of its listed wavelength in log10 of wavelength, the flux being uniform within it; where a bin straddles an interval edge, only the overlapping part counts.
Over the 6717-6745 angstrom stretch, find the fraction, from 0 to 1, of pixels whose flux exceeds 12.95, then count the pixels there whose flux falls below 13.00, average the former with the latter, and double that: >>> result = 7.33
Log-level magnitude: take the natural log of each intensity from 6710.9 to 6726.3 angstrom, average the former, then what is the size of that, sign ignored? 2.54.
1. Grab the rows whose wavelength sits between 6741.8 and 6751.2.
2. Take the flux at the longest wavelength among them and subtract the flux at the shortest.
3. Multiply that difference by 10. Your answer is 1.9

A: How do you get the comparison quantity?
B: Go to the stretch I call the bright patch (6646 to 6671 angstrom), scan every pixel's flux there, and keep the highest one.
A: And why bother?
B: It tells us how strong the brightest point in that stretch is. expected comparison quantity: 13.25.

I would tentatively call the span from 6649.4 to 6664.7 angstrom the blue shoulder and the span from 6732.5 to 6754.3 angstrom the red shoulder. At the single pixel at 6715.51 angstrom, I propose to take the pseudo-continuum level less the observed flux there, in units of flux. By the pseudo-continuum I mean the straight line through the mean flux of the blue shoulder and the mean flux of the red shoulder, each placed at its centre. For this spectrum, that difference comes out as 0.38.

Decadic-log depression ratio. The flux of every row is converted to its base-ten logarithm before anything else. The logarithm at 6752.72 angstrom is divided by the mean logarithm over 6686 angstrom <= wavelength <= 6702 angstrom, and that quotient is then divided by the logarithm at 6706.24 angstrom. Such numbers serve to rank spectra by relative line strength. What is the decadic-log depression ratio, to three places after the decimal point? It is 0.882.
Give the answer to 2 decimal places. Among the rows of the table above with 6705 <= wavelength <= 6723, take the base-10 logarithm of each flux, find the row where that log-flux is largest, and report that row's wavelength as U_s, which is 6706.24 angstrom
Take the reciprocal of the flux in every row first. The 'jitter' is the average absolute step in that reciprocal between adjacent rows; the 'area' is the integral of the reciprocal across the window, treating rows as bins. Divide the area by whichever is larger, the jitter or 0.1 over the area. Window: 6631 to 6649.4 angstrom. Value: 20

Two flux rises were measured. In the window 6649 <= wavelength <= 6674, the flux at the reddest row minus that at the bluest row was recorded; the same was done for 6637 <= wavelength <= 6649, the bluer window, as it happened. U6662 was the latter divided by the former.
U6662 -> 2.9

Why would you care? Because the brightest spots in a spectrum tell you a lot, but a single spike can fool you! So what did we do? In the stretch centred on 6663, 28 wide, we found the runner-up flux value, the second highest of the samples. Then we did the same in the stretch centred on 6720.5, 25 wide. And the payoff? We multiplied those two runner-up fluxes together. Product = 171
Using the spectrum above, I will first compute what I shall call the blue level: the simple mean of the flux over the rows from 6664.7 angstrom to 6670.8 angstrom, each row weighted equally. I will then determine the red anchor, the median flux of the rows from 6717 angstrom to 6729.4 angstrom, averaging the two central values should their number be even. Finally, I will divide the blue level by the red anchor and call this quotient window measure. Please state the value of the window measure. 1.01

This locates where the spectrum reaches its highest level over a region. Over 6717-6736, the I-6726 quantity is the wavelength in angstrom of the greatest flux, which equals 6727.89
